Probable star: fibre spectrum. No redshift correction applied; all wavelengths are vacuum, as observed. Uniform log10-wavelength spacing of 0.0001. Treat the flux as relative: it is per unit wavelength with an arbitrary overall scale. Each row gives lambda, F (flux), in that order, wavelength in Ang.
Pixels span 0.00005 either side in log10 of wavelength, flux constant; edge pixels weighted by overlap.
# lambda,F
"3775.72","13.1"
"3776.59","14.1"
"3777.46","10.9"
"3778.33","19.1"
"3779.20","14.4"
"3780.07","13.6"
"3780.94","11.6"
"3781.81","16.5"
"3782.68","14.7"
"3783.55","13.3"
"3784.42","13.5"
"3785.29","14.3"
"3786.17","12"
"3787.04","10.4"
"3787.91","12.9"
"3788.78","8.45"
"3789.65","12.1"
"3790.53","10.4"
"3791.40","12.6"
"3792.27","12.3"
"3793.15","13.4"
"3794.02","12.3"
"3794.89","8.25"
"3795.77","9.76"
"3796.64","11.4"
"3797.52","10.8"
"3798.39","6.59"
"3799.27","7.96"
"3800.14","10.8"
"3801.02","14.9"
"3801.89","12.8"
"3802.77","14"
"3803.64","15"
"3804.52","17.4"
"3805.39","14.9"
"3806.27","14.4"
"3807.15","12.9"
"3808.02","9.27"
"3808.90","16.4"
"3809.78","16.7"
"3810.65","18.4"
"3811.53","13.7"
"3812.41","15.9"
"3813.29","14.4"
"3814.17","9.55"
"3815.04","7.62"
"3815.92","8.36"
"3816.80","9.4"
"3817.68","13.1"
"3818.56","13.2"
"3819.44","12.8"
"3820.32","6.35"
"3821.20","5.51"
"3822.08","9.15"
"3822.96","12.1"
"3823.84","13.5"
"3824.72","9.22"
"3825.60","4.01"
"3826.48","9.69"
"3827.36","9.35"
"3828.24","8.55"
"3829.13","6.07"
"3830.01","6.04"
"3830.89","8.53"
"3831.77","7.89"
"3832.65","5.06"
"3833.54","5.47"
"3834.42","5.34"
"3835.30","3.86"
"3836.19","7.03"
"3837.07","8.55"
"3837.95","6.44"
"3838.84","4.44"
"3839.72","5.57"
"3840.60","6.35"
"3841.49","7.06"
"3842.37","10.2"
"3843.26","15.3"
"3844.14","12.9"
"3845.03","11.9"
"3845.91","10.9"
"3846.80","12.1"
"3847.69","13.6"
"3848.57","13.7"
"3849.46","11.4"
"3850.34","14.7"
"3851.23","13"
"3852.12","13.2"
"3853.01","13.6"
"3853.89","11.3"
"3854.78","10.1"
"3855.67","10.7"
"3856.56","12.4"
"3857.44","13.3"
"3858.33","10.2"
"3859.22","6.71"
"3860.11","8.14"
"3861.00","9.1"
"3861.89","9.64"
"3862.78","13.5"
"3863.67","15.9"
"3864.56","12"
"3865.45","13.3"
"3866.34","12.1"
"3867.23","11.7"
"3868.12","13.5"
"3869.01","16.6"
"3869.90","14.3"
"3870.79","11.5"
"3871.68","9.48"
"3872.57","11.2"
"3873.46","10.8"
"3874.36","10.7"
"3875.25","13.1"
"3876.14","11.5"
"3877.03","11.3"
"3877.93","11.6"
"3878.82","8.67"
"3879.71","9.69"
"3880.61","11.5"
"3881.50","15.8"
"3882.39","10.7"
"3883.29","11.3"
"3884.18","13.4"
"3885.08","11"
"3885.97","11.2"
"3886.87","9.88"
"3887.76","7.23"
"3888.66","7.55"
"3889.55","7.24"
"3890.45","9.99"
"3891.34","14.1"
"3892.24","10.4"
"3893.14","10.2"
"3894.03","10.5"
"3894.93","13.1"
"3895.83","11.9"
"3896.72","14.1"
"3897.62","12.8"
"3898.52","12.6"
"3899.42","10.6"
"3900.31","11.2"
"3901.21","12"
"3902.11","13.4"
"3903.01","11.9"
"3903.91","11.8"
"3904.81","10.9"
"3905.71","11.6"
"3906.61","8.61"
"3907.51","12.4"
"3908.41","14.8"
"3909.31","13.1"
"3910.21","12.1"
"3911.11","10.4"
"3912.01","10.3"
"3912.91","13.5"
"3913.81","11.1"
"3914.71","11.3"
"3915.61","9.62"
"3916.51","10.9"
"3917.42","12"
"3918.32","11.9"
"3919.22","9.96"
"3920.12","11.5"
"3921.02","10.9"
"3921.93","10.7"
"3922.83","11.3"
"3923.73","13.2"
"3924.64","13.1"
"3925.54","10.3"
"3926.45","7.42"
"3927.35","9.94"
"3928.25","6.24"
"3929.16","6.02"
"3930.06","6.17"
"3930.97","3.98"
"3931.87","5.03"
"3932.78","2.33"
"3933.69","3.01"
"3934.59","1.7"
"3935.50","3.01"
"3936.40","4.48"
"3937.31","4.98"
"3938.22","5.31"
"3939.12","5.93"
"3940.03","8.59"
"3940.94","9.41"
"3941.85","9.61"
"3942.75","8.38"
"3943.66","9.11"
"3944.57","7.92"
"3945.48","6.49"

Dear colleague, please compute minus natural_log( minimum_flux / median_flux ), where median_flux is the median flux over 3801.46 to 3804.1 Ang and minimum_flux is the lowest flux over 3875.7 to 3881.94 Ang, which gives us 0.48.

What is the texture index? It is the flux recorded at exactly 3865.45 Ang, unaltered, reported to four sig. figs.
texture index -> 13.30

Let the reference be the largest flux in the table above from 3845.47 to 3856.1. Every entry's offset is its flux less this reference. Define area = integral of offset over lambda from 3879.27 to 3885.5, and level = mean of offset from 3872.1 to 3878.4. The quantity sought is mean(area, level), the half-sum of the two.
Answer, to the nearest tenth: -10.3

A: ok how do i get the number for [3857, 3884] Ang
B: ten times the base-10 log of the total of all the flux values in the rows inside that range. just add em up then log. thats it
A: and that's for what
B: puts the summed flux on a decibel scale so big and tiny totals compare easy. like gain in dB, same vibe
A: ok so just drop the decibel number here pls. 25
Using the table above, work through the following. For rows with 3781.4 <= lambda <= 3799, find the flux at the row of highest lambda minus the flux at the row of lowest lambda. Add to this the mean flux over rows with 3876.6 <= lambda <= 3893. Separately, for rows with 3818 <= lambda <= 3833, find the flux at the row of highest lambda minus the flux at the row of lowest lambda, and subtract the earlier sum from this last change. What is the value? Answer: -9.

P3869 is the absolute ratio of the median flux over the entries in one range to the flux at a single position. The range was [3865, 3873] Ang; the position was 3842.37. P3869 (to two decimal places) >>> 1.19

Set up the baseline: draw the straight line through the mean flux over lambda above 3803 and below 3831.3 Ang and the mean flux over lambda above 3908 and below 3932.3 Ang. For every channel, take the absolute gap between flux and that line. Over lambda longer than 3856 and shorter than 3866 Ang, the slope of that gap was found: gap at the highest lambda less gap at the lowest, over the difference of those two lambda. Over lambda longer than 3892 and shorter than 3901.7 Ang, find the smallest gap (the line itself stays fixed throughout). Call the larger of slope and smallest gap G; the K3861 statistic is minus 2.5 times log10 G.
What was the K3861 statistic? 2.4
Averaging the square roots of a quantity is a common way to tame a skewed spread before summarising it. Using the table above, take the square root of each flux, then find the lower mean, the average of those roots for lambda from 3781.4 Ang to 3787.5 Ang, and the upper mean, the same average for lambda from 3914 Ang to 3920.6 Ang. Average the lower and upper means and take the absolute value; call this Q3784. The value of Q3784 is 3.49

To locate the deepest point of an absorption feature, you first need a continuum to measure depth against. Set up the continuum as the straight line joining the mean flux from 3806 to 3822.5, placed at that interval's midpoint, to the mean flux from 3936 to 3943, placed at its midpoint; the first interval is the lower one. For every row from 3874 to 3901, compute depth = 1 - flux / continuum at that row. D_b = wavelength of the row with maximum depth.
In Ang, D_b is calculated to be 3887.76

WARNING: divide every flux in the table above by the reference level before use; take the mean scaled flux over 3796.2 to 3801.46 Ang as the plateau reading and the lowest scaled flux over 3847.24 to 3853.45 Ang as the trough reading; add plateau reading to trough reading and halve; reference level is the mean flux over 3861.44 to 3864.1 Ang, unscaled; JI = 0.84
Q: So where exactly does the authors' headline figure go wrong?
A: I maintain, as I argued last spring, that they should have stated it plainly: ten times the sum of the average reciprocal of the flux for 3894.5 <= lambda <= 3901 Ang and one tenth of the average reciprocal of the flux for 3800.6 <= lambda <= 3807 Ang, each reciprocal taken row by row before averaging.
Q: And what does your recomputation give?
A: 0.89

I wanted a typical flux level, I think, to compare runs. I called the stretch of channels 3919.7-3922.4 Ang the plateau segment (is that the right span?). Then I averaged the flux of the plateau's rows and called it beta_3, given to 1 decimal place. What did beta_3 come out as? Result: 11.0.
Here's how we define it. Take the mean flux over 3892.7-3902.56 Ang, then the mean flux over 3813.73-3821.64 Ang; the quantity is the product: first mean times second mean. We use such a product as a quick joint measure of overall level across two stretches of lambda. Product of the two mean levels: 115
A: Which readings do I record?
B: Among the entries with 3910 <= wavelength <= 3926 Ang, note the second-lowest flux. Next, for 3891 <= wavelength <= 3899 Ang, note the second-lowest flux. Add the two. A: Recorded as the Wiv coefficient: 20.4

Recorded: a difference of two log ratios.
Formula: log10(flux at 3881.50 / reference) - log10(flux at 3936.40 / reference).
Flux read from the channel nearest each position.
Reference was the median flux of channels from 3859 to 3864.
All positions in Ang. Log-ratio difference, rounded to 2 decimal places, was 0.55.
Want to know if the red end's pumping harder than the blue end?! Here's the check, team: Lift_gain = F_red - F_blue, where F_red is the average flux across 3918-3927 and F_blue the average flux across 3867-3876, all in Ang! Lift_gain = -1.3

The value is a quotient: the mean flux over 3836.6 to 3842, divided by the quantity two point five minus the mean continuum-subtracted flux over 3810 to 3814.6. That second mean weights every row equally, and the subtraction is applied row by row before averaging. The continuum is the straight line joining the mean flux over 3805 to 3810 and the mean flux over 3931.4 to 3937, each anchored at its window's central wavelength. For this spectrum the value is 4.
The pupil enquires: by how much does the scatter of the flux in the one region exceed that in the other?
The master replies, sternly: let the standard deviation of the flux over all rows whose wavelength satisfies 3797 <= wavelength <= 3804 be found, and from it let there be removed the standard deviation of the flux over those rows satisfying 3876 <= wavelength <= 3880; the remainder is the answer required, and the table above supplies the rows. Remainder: 1.8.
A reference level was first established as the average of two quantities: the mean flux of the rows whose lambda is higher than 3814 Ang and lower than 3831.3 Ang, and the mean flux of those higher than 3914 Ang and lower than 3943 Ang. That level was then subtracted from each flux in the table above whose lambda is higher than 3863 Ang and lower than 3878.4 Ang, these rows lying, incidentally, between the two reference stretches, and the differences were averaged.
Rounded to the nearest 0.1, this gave 3.8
